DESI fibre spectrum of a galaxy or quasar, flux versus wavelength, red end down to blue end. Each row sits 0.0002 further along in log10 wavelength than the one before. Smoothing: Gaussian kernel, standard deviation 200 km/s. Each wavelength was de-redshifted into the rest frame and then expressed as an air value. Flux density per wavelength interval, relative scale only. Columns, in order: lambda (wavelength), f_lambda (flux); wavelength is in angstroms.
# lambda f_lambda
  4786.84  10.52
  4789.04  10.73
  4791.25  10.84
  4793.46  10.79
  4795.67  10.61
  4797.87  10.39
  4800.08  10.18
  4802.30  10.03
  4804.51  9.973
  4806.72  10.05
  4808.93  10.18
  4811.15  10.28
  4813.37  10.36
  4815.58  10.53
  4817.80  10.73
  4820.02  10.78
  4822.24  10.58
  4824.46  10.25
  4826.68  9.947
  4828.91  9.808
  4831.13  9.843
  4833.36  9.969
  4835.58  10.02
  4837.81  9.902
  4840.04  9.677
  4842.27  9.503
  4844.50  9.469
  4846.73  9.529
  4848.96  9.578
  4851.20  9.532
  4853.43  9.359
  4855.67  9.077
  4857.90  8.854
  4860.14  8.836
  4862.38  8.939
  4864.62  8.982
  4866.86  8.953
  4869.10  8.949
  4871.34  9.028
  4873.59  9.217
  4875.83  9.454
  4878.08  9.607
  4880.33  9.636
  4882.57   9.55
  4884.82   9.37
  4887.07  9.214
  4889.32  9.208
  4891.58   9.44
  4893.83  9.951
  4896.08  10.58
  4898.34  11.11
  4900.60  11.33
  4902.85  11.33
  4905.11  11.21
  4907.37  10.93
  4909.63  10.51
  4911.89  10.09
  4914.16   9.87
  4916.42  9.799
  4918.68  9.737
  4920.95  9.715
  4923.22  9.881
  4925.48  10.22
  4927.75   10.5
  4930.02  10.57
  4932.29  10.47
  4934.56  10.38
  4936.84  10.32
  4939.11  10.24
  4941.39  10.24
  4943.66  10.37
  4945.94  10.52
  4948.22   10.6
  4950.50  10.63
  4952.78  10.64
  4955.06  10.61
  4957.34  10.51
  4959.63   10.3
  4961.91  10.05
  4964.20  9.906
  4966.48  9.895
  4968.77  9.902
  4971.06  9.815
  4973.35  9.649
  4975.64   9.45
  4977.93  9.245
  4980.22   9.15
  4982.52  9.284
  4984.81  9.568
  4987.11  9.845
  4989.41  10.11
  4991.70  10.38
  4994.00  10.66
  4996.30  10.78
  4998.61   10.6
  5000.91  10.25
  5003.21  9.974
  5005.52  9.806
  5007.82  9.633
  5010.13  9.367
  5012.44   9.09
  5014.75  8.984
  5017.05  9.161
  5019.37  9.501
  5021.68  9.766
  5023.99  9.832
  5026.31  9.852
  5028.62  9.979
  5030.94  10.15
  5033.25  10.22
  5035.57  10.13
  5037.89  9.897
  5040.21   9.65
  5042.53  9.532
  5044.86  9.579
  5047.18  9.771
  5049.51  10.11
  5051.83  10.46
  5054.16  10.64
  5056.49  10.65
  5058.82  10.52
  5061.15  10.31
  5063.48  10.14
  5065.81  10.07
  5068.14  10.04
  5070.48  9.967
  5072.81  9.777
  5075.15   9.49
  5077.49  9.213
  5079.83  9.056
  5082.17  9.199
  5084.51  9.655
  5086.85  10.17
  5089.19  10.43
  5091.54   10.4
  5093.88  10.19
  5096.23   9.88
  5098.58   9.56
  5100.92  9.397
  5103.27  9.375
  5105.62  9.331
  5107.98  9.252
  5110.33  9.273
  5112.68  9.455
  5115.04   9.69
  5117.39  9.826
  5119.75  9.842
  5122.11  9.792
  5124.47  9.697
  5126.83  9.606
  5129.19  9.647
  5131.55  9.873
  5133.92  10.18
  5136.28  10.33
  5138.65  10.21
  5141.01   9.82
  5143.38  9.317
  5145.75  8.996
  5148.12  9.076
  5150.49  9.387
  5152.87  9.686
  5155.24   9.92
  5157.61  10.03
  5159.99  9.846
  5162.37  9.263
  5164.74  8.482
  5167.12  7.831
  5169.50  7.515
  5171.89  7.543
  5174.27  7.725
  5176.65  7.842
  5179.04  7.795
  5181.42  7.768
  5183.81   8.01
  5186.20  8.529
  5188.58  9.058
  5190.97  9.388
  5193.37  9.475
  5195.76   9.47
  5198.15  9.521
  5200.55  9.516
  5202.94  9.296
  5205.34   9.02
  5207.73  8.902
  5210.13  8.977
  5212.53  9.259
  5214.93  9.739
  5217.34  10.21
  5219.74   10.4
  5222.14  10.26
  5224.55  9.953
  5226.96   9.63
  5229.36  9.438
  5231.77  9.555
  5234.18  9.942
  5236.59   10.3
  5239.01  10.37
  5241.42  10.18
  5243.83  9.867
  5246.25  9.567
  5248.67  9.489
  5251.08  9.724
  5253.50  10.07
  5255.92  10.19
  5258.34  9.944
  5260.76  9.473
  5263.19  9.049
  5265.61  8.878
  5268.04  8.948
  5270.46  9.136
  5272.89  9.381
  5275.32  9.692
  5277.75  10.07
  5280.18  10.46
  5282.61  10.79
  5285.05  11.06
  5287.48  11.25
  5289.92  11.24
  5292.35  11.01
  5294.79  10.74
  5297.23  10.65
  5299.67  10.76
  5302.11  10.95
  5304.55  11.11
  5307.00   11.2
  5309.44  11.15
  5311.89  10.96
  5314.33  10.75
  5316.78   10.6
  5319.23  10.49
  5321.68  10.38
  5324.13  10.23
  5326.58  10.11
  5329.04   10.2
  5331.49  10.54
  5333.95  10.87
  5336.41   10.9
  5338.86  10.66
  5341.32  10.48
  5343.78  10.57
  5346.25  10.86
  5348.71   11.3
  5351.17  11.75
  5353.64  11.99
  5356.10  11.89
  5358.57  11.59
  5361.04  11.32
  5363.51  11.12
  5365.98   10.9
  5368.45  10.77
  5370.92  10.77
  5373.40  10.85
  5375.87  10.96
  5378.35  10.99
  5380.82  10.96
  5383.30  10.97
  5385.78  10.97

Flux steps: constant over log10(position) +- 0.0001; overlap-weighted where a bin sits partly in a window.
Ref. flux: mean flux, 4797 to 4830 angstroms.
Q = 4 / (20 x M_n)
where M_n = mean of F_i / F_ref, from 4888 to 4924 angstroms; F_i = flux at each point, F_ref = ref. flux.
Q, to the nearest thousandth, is 0.200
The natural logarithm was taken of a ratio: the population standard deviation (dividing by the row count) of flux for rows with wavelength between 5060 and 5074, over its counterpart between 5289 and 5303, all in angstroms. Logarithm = -0.2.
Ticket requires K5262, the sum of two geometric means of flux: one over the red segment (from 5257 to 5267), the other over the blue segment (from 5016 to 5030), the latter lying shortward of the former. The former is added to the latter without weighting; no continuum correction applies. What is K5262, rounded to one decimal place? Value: 19.0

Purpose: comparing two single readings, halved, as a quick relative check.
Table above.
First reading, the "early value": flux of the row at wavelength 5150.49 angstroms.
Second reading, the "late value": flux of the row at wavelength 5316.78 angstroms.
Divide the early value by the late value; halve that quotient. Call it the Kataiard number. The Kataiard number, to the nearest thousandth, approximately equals 0.443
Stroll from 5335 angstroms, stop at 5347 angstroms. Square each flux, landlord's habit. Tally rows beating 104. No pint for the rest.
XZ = 5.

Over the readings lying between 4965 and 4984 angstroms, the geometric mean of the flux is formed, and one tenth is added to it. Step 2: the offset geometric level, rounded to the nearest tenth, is 9.6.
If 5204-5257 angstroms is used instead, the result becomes 9.9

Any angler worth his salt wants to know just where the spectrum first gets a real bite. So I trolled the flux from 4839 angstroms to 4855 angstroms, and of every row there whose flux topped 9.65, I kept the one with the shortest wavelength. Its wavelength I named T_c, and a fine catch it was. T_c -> 4840.04 angstroms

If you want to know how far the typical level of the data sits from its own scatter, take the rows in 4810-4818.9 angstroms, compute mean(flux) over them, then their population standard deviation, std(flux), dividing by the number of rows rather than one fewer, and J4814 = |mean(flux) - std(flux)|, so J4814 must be 10.3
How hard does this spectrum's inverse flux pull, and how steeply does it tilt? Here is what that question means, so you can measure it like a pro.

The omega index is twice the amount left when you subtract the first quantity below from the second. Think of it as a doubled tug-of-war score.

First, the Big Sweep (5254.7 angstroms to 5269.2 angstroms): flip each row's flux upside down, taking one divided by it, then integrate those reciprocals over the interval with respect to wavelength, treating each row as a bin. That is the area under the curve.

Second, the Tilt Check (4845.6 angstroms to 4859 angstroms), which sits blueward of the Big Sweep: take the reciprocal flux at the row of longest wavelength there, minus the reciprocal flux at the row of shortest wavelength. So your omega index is -3.1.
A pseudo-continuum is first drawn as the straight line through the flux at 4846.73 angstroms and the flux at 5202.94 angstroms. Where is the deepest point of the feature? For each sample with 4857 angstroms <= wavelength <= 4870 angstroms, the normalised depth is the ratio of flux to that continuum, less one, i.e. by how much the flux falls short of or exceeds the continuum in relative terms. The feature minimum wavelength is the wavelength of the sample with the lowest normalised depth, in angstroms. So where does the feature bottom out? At 4860.14 angstroms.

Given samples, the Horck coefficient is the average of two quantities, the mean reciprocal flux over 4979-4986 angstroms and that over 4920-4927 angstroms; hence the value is 0.104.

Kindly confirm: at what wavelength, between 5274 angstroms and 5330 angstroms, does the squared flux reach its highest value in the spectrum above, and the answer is 5287.48 angstroms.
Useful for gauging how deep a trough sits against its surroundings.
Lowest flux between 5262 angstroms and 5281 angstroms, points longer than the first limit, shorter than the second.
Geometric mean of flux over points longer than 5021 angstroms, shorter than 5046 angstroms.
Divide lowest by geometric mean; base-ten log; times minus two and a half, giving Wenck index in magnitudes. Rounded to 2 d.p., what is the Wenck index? 0.11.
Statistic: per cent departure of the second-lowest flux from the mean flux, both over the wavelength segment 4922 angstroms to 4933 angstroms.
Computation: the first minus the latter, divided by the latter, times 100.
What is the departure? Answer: -1.0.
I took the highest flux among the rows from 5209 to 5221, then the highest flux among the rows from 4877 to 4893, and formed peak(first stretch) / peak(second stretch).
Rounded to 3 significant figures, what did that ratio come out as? 1.08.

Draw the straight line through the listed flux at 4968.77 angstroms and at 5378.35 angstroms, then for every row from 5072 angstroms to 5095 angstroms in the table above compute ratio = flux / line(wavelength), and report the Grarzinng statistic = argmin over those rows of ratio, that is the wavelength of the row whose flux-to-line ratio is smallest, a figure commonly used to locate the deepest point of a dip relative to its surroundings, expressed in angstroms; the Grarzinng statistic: 5079.83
